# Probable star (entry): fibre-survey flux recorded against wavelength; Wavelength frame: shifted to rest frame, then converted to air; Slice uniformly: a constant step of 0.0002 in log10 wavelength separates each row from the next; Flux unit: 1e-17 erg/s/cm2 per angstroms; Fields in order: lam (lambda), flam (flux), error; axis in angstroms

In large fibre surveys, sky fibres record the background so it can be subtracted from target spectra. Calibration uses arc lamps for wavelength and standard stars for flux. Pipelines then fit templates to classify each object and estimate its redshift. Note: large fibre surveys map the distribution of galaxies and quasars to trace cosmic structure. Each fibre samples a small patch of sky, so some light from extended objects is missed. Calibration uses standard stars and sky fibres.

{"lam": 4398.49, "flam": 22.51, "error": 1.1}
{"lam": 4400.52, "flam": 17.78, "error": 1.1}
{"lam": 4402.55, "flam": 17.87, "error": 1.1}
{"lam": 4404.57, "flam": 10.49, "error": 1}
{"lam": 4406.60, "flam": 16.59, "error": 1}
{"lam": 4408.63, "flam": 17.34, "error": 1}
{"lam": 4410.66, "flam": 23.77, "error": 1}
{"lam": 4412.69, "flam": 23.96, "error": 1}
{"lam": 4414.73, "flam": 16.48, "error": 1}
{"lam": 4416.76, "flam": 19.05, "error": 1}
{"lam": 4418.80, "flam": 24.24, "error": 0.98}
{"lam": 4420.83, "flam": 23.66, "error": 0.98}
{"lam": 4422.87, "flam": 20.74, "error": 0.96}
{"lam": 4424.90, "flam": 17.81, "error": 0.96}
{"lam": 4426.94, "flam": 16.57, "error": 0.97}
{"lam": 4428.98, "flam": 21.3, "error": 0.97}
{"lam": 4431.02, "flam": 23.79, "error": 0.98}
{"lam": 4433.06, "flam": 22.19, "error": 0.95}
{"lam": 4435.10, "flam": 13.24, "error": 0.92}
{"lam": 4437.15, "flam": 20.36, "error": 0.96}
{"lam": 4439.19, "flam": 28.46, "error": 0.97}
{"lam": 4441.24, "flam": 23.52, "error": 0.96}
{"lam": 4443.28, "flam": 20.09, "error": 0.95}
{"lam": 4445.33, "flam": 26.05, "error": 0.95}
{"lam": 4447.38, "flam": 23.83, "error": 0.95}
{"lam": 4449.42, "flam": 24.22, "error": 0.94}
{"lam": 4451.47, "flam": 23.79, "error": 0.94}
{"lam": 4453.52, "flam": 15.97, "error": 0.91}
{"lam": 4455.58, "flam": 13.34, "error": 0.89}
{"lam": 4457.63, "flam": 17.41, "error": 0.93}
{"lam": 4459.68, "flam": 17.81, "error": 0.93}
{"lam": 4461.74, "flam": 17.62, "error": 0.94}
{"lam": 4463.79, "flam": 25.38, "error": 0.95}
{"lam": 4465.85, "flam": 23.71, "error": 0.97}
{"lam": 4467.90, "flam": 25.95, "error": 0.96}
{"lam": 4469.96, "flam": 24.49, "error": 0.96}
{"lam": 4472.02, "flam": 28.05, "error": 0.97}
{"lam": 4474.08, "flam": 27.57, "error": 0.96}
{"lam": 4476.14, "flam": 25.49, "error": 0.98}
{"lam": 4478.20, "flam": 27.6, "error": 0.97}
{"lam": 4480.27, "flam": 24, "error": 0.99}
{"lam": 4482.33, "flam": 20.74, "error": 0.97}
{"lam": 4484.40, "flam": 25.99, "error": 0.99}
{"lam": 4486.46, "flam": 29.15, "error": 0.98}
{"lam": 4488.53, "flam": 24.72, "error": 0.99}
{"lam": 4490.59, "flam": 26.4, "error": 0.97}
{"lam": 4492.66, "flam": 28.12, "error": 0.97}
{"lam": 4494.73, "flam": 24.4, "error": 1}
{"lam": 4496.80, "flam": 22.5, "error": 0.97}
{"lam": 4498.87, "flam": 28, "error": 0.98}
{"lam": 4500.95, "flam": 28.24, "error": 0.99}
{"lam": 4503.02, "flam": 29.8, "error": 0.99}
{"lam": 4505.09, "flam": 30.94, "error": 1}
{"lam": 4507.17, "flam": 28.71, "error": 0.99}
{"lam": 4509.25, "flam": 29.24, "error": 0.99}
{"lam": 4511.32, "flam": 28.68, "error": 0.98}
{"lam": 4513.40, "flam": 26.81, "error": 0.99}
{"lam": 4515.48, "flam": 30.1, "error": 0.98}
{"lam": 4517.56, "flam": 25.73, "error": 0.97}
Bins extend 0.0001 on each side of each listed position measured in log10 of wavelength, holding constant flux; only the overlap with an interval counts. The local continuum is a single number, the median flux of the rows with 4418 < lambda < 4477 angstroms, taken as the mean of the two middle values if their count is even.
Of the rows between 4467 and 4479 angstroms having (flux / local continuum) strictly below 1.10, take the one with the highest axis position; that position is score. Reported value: 4476.14 angstroms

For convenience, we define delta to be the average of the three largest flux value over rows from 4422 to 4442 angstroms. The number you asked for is 25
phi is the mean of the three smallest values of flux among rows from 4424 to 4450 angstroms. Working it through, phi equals 16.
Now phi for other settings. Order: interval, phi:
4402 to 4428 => 15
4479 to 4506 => 22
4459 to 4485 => 19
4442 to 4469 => 16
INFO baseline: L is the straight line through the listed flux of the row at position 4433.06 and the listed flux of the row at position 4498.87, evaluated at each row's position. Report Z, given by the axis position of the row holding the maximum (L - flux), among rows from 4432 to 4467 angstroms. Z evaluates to 4455.58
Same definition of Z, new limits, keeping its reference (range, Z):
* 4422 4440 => 4435.10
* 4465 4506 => 4482.33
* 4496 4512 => 4496.80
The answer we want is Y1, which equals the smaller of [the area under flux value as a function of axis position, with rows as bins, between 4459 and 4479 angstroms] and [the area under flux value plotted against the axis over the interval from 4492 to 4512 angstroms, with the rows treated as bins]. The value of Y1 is 489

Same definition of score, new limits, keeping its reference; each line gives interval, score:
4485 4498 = 4496.80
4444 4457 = 4455.58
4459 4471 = 4469.96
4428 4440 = 4437.15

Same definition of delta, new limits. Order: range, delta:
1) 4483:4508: 30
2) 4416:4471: 27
